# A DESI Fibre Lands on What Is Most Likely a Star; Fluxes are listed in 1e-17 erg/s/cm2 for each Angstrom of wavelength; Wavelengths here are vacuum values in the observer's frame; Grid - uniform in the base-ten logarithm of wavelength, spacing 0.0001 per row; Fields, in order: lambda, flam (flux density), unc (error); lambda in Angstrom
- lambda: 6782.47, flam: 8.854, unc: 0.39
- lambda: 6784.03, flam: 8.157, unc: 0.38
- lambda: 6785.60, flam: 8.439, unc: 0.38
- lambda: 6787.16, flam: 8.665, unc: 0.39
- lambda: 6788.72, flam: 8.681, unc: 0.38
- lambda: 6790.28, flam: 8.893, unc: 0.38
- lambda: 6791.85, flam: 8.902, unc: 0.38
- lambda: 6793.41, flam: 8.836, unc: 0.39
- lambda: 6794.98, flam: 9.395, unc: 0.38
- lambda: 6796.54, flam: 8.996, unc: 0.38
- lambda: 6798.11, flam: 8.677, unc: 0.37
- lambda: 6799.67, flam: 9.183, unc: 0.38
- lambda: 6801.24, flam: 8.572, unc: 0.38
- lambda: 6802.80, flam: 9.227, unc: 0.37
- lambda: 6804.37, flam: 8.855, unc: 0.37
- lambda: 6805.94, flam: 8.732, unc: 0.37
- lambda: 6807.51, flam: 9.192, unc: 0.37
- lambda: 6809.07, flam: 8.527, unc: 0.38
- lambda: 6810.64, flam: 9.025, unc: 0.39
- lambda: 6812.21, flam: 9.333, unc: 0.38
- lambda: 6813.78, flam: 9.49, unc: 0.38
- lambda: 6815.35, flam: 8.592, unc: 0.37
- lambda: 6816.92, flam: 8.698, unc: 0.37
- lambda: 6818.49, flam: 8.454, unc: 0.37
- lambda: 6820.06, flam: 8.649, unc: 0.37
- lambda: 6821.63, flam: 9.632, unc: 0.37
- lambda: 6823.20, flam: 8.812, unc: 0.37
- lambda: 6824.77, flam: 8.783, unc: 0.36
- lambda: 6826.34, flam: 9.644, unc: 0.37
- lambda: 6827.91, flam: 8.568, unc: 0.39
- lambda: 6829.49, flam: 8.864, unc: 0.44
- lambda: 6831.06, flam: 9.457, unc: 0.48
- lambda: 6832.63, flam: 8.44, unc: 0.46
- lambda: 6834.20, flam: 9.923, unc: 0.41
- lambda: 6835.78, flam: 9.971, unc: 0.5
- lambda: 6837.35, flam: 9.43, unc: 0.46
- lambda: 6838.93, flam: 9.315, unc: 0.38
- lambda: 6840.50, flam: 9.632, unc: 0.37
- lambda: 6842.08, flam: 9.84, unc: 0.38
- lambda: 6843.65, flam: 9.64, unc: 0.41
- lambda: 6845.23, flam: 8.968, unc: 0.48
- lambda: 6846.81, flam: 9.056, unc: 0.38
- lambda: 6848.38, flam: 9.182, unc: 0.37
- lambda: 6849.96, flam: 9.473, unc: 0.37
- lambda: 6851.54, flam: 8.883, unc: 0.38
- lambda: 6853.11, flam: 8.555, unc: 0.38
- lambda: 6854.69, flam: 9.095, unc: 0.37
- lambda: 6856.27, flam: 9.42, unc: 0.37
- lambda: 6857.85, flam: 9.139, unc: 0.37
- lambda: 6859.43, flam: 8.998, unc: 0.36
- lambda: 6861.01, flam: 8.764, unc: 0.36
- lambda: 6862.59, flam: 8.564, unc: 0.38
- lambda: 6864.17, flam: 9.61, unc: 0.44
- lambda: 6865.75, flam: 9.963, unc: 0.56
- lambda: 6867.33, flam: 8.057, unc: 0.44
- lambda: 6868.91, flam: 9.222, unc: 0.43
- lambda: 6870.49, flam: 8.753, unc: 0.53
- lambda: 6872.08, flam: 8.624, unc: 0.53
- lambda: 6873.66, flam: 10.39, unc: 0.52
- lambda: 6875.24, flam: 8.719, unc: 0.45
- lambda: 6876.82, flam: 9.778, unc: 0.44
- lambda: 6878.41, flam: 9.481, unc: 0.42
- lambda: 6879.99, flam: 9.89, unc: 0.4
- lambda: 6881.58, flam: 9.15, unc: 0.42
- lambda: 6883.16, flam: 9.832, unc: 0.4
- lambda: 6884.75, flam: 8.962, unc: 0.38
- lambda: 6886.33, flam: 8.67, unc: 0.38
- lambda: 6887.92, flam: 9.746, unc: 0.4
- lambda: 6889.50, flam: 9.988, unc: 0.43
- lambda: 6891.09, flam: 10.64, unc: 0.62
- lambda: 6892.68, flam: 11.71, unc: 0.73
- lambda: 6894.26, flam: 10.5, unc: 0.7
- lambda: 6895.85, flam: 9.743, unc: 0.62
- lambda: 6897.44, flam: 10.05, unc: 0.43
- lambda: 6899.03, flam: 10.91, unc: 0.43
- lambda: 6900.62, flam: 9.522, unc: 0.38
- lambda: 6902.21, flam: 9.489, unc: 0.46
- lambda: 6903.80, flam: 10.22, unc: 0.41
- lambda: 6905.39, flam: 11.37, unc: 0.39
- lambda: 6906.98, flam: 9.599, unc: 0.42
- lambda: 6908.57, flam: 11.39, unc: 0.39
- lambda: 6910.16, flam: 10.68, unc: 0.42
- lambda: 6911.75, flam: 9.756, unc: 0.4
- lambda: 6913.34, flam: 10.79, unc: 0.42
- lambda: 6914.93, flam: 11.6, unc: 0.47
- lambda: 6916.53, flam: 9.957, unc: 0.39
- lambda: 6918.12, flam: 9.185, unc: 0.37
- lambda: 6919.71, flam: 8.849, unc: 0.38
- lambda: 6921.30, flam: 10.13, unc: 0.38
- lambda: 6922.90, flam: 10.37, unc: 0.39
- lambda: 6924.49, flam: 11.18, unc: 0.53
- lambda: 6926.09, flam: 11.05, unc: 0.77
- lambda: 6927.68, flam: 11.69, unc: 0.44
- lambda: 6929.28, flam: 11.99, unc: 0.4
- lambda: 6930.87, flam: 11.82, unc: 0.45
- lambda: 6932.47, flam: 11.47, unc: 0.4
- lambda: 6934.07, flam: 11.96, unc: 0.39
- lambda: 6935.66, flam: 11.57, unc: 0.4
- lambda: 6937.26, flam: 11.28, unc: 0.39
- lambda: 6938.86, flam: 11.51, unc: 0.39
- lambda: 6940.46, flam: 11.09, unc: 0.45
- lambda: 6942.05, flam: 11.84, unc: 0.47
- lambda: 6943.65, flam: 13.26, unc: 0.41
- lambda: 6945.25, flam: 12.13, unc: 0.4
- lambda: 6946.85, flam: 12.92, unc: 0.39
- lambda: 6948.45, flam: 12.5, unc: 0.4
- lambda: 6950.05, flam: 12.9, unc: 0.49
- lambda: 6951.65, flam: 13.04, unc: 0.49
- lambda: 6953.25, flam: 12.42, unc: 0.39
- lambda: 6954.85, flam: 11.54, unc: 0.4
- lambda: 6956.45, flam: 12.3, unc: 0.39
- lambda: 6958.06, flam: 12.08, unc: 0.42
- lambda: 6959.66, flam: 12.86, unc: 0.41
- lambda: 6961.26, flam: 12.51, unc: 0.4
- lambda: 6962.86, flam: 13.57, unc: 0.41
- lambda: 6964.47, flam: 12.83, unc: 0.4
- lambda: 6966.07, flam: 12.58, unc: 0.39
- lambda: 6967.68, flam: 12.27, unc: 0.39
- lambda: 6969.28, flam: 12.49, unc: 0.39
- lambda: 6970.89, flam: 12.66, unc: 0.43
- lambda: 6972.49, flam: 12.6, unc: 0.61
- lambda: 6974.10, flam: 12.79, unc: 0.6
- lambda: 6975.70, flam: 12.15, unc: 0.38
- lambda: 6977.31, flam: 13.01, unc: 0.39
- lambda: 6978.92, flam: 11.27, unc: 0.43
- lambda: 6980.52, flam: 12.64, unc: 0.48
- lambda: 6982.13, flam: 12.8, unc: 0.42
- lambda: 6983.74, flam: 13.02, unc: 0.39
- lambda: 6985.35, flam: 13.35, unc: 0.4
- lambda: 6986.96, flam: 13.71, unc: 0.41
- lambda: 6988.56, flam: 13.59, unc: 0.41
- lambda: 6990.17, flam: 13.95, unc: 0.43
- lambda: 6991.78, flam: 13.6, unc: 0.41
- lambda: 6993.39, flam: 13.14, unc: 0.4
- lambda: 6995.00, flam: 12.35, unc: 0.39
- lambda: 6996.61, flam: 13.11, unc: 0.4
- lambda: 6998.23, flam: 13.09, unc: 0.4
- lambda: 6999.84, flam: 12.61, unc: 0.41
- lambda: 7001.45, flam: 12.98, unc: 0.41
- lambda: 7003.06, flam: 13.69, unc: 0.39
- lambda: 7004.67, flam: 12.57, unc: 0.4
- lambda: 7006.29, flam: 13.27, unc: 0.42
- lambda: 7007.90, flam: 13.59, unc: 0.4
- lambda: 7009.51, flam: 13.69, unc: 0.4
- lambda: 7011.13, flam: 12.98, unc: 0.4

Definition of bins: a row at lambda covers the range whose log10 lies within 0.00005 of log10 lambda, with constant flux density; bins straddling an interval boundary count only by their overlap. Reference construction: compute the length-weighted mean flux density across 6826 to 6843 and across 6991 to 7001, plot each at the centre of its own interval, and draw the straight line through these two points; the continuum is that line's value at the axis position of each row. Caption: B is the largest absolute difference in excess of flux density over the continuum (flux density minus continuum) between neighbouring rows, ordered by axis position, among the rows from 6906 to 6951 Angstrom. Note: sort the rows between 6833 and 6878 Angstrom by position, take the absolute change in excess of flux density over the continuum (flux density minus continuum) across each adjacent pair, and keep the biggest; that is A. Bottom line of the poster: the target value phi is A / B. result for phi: 1.1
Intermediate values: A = 1.94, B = 1.76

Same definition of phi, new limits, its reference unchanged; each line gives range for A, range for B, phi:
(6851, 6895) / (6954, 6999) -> 1.1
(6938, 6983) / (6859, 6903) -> 0.9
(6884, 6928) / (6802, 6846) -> 1.2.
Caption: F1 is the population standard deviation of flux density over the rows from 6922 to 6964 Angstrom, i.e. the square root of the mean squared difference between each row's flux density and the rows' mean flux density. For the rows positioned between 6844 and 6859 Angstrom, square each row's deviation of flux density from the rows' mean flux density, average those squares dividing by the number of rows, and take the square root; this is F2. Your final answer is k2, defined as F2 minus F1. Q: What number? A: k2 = -0.5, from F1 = 0.8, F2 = 0.26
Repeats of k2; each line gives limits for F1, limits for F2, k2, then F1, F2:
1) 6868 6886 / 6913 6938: 0.4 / 0.5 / 0.94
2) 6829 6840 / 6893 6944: 0.5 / 0.5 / 0.98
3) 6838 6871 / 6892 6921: 0.4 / 0.5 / 0.84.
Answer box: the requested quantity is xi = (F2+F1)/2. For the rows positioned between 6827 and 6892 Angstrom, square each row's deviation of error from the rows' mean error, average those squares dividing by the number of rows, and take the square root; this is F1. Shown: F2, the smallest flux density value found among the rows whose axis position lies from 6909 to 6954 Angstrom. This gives 4.45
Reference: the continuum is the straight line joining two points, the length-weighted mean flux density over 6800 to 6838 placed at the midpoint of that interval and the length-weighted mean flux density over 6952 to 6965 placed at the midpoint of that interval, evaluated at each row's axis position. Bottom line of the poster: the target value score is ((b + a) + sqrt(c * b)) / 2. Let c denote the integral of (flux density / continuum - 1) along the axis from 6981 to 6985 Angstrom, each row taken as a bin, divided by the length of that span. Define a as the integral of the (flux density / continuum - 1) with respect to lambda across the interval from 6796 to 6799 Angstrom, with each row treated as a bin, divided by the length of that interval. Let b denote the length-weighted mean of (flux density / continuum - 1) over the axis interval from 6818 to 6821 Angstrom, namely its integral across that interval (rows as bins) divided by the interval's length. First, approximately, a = 0.040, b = -0.05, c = -0.015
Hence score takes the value 0.009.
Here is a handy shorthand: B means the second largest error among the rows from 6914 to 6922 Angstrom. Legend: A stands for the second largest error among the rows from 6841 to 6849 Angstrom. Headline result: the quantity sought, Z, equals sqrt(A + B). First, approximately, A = 0.410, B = 0.39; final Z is 0.894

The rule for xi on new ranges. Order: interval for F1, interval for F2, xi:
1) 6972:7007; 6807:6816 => 4.29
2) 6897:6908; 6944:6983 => 5.65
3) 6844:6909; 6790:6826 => 4.27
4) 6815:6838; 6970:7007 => 5.66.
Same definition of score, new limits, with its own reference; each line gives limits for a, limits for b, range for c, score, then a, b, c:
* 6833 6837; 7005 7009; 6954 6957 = 0.019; 0.031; -0.03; -0.044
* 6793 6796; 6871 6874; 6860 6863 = 0.051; 0.085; -0.10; -0.138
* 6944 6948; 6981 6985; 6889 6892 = 0.021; 0.032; -0.02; -0.039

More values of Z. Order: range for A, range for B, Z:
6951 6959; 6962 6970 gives 0.906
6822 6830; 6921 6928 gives 0.959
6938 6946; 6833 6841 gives 0.954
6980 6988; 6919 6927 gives 0.975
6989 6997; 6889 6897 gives 1.054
